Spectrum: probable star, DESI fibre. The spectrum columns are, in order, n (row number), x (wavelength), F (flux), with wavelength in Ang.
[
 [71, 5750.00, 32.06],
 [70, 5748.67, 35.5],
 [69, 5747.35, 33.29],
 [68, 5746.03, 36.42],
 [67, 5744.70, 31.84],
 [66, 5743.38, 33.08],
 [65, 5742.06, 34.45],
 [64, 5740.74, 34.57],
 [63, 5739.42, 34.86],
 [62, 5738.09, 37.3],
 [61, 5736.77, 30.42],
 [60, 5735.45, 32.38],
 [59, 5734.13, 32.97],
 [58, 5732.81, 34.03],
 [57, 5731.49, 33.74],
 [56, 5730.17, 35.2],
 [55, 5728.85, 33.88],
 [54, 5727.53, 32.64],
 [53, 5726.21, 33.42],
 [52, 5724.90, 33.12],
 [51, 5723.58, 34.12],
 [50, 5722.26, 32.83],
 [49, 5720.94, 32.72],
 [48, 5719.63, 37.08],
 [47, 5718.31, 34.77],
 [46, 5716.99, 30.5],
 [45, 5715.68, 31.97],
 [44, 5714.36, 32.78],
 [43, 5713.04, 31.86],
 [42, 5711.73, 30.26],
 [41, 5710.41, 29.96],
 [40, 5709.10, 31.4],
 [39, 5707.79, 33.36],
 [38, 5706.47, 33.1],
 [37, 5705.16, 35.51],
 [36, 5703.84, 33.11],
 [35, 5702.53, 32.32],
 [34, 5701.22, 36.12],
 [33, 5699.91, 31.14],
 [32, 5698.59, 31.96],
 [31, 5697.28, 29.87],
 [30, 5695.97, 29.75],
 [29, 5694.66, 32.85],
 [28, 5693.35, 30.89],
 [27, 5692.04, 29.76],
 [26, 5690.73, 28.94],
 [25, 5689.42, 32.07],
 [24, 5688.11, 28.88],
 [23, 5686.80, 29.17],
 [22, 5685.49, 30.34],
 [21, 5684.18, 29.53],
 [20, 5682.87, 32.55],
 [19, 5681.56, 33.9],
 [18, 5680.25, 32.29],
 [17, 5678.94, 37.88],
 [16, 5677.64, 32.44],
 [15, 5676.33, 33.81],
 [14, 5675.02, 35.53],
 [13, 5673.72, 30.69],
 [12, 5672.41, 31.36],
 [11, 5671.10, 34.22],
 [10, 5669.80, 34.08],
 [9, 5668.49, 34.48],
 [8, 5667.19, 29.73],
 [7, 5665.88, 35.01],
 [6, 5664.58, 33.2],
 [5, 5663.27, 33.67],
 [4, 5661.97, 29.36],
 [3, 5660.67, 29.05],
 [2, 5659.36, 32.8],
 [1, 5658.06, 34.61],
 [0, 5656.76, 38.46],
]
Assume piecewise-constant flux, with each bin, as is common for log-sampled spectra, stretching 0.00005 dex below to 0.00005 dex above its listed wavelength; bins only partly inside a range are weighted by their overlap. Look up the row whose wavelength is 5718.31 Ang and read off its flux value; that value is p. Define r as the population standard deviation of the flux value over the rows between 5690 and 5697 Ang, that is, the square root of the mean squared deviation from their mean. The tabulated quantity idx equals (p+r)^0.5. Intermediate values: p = 34.77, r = 1.36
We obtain 6.01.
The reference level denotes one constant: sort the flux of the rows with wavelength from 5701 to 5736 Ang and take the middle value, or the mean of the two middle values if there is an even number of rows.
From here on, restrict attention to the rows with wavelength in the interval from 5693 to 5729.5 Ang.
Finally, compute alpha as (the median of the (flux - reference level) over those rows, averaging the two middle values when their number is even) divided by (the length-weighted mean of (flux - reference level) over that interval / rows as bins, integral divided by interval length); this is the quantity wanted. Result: 0.7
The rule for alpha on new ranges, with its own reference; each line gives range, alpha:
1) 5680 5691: 1.2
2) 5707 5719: 1.0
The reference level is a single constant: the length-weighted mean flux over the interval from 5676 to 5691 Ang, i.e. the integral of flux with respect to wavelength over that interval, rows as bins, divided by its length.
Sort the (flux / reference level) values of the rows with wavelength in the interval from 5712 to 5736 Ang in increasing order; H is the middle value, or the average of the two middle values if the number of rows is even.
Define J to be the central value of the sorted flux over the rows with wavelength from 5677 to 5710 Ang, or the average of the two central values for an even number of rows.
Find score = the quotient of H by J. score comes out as 0.0324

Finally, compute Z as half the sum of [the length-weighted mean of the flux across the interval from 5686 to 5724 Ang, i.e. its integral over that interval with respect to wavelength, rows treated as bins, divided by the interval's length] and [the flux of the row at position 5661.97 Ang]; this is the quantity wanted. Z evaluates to 30.7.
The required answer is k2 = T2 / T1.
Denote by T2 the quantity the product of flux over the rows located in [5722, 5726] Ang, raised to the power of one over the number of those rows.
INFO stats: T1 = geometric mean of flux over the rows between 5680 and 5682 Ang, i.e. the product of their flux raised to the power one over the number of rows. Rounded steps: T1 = 33.1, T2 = 33.4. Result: 1.01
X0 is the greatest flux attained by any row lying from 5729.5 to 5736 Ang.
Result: 35.2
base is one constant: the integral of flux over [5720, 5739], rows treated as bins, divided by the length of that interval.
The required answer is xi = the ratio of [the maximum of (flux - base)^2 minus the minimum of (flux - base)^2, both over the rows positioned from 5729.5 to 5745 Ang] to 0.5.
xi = 28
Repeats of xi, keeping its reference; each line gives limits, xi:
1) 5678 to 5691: 43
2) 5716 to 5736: 25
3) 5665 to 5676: 29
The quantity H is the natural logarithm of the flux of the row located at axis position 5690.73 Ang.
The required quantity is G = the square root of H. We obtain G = 1.83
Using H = 3.37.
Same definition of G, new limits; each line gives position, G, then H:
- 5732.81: 1.88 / 3.53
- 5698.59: 1.86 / 3.46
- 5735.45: 1.86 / 3.48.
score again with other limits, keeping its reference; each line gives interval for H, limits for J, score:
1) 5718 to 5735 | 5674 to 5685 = 0.0319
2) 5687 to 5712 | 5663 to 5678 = 0.0292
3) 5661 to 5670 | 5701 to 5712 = 0.0320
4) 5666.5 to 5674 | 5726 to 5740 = 0.0305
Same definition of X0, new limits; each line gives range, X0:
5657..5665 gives 34.61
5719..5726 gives 37.08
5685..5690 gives 32.07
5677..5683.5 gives 37.88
